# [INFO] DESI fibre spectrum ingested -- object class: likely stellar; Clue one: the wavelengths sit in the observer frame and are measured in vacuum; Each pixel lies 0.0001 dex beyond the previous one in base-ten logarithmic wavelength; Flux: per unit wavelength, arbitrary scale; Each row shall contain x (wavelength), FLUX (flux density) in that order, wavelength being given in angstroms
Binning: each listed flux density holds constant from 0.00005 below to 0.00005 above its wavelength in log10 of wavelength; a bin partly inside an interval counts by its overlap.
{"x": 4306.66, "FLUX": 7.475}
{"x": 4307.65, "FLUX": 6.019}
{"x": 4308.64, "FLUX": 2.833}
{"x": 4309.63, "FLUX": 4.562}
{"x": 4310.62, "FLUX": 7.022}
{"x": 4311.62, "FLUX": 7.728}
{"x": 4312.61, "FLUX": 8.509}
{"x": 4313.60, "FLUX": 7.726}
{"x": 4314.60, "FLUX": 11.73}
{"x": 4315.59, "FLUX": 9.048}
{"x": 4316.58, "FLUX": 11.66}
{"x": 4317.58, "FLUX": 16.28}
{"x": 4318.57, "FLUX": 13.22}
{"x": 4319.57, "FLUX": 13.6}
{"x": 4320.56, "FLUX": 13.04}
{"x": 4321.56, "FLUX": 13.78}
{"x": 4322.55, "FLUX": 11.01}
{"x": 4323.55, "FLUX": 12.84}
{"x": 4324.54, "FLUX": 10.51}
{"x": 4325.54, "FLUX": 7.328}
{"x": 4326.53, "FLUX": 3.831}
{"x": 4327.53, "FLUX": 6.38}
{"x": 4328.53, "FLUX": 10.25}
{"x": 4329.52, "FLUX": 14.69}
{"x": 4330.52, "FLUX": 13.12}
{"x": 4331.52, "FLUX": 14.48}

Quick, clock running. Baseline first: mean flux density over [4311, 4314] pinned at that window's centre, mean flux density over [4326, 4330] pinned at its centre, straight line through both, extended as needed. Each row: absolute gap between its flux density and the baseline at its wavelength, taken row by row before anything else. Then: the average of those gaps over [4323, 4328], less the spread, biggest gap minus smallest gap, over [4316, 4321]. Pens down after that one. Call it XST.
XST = -1.6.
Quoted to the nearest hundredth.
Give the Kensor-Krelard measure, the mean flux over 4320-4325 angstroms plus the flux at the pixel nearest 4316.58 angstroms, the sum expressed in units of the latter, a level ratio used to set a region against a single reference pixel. 2.05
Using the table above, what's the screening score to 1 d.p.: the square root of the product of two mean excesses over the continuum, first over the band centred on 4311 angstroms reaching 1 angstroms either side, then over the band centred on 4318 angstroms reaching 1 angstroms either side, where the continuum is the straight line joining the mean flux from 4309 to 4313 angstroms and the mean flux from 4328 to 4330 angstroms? 1.5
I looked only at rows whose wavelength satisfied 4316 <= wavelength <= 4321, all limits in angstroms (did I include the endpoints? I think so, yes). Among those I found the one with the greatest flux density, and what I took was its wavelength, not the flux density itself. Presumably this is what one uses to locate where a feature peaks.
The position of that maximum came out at 4317.58 angstroms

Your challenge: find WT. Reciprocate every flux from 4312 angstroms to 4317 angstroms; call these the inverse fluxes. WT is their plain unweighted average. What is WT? 0.11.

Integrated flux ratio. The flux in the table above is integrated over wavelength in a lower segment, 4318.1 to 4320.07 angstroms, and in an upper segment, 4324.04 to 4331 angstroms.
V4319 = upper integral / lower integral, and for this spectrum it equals 2.5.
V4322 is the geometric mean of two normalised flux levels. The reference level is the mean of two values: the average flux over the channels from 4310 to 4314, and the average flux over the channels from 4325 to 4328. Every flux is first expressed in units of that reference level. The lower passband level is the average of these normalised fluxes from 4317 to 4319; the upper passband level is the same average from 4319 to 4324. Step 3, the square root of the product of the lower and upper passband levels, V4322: 2.0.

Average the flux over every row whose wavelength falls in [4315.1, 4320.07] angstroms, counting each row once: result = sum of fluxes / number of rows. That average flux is 12.8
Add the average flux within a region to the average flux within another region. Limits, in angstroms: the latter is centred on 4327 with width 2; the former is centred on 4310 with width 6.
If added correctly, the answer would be 11.2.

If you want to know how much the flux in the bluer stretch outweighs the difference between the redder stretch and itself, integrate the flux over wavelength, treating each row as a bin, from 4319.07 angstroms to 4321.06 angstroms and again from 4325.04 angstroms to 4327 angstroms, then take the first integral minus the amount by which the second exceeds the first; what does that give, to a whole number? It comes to 42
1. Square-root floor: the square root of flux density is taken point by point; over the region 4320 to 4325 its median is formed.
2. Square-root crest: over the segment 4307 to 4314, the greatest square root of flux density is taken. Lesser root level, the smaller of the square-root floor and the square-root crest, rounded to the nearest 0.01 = 2.92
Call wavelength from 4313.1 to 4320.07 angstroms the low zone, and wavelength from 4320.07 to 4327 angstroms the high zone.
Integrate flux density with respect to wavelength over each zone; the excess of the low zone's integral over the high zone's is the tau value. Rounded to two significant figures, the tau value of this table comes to 11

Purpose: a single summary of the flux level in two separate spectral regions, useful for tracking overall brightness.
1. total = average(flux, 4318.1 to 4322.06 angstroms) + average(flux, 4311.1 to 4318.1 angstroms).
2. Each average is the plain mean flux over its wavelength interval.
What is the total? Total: 23.8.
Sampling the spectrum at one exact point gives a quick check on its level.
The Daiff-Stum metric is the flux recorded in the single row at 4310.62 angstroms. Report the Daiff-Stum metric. 7.022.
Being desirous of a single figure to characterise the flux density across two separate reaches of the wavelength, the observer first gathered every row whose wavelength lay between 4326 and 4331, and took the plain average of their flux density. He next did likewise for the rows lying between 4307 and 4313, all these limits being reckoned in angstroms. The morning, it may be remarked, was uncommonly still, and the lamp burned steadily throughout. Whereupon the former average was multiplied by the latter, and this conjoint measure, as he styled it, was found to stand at 59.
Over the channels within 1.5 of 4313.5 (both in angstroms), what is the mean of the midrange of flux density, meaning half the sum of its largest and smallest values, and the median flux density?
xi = 9.1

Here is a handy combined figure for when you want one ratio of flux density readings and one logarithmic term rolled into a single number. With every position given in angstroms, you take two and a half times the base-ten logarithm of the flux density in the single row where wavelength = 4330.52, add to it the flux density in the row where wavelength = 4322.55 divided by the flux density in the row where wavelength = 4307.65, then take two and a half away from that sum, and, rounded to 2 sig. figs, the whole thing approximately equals 2.1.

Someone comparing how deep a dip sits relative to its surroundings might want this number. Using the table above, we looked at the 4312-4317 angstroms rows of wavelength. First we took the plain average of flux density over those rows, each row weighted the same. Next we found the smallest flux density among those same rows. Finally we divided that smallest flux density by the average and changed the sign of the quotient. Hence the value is -0.8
